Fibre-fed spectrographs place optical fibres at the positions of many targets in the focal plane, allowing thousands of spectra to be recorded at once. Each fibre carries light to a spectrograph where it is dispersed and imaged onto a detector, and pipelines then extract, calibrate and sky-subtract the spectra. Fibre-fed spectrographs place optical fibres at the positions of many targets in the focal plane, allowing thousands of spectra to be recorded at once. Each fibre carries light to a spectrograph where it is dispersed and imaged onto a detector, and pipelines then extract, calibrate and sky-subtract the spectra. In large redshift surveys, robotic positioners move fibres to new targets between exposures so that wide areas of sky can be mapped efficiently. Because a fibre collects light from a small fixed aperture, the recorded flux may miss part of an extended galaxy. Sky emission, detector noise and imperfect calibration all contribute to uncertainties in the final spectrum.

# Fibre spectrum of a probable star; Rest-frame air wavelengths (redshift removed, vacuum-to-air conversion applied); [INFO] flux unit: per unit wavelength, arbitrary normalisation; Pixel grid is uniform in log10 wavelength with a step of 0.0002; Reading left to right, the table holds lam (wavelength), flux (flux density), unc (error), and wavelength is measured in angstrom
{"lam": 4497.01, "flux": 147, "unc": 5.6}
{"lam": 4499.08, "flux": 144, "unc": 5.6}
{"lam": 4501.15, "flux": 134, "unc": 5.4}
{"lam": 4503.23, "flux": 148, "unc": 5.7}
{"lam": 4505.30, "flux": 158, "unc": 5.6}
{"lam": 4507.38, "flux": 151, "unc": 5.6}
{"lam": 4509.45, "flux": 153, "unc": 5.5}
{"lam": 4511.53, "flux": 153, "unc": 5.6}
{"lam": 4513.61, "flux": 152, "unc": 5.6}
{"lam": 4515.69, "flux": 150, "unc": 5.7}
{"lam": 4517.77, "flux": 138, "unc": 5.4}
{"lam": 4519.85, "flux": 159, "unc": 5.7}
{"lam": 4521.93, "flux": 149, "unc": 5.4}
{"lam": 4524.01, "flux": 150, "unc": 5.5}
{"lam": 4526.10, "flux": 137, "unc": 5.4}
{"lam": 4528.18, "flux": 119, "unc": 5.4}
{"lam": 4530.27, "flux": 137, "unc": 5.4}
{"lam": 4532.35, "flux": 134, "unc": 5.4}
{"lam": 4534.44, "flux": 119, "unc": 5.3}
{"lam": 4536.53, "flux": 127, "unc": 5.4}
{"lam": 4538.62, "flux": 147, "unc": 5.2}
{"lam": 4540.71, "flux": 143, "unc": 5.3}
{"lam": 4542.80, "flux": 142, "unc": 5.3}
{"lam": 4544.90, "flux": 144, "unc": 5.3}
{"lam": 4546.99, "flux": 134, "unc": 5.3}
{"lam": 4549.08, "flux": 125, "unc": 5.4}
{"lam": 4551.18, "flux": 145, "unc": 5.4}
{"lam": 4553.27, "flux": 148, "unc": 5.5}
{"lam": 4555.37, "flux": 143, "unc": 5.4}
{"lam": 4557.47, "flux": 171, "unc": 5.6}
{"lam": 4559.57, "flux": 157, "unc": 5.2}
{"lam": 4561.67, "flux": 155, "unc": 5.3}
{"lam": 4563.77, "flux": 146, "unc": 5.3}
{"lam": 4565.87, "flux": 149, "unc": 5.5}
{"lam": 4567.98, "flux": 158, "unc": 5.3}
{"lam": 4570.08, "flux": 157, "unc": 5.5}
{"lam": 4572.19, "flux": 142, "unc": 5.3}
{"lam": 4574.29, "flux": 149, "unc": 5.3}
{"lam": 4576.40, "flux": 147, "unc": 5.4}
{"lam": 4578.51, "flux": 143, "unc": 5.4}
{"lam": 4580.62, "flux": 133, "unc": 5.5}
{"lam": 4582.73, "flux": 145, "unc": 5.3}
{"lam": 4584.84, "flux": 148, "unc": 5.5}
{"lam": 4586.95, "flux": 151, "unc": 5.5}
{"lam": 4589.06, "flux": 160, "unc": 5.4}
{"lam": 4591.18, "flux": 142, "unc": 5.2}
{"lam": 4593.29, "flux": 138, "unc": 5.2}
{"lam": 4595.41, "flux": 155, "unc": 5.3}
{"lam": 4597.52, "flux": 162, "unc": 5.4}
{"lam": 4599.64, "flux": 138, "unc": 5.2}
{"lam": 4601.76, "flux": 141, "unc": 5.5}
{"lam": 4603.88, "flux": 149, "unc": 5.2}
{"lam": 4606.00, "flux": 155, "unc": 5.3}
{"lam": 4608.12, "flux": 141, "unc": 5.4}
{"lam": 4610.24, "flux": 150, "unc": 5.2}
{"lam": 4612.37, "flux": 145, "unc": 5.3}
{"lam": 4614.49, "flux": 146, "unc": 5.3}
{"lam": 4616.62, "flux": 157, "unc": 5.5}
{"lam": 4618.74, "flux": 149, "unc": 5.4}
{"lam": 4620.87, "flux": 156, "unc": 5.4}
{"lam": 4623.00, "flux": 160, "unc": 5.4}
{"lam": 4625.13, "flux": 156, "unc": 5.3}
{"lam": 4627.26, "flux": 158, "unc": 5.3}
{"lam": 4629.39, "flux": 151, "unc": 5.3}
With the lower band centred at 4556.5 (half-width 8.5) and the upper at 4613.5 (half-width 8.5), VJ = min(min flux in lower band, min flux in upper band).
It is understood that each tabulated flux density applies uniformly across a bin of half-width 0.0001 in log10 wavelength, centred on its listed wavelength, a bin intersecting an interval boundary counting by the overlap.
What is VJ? 125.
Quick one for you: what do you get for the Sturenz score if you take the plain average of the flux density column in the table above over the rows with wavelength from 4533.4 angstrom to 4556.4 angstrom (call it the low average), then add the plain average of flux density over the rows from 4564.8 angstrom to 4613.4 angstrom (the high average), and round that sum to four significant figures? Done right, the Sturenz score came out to 285.6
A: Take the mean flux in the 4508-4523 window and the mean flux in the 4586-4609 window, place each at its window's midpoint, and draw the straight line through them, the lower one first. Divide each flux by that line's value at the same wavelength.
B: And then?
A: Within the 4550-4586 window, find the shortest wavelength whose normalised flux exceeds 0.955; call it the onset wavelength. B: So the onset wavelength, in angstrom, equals 4551.18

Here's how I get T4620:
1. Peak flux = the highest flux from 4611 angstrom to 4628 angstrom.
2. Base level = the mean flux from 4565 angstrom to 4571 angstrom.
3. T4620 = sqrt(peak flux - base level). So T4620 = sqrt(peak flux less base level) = 2.3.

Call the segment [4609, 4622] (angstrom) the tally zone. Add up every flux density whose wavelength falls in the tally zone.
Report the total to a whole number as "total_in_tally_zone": 903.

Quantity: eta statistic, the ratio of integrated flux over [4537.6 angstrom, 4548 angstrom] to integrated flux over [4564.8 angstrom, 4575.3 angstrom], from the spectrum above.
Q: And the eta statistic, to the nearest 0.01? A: 0.93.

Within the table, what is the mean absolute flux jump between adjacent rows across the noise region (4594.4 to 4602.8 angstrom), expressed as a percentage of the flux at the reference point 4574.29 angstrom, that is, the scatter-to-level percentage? 7.6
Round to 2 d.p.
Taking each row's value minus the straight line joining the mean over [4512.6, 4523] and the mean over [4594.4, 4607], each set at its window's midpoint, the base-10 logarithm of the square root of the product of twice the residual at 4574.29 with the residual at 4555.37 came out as 0.54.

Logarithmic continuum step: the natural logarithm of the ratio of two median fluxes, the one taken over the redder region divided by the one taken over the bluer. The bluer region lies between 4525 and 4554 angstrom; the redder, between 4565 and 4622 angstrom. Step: 0.084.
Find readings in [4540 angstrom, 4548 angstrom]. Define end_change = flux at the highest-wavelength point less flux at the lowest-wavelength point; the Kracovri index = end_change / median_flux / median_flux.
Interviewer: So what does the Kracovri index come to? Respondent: -0.0004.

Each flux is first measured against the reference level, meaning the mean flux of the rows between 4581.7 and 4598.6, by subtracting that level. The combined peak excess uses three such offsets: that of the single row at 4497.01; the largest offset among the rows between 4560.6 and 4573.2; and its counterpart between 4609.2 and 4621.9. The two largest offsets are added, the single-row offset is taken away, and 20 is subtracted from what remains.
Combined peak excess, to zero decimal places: -2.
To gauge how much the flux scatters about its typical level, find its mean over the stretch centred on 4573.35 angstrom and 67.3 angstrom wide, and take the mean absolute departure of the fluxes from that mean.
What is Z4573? 7.1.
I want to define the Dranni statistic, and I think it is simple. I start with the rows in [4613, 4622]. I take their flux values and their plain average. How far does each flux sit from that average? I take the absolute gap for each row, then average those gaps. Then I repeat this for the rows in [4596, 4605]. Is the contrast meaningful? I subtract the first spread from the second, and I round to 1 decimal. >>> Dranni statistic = 3.5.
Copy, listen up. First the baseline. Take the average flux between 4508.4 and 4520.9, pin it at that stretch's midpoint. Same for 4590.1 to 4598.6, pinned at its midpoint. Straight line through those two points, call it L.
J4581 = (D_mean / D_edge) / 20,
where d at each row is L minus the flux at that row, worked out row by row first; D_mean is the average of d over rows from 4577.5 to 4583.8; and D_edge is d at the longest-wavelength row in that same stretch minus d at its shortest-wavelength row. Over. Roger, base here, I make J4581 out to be -0.22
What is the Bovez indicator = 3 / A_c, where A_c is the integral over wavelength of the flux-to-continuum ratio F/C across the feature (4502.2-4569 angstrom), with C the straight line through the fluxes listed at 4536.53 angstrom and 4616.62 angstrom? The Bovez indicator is 0.039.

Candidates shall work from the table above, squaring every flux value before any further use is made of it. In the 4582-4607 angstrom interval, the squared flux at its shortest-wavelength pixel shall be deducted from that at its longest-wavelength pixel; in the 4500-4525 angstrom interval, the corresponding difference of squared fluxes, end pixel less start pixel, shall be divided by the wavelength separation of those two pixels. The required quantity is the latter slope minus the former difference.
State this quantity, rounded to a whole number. -2801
